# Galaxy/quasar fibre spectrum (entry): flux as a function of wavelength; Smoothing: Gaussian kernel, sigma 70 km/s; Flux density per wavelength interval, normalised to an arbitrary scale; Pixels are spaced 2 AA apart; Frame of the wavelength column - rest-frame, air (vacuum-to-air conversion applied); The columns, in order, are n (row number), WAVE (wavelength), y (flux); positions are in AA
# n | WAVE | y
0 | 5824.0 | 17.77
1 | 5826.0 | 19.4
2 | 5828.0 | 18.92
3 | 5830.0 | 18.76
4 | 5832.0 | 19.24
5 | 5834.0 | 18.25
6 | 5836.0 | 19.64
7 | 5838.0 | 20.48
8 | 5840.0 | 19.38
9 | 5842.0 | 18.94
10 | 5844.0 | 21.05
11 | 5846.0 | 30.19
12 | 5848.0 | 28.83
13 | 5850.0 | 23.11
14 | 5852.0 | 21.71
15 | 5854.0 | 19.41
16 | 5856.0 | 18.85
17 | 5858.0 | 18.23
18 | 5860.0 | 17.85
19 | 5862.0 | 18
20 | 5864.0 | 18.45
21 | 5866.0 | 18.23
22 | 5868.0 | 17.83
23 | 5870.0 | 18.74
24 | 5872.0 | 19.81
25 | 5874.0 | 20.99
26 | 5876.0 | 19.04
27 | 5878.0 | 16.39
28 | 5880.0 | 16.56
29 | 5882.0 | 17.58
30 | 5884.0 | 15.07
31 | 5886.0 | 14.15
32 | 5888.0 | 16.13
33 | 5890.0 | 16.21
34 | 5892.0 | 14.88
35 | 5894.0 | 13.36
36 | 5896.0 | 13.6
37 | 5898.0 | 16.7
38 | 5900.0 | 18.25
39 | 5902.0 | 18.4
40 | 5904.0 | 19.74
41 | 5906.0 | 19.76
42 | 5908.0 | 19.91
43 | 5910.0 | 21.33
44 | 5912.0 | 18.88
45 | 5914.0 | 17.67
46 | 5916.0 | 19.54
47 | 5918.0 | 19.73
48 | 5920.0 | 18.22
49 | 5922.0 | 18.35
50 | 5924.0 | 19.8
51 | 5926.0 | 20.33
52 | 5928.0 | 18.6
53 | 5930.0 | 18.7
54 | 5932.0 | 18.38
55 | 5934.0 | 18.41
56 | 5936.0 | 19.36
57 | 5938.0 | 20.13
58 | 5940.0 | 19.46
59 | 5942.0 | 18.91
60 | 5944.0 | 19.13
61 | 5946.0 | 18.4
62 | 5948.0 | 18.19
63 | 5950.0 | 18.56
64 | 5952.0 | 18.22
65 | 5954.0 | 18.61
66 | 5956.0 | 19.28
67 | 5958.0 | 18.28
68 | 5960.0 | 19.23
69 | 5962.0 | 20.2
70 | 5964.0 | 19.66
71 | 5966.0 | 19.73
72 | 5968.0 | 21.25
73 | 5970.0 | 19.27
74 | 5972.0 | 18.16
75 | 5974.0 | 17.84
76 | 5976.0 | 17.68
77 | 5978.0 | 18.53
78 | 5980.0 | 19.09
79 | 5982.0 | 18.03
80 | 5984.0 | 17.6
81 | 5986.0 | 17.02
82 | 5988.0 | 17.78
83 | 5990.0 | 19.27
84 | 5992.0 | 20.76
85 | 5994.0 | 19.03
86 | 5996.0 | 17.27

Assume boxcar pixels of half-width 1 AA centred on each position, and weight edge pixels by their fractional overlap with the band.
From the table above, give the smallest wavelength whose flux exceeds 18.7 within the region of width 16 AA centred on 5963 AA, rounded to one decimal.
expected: 5956.0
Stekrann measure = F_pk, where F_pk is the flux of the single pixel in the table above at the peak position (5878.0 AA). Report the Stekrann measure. 16.39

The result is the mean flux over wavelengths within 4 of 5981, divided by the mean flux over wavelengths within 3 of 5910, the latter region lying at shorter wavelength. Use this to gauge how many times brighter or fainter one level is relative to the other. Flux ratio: 0.91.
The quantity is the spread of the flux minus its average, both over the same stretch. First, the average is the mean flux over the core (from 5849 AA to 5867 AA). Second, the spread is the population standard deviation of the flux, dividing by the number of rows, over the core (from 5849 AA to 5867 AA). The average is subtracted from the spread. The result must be -17.6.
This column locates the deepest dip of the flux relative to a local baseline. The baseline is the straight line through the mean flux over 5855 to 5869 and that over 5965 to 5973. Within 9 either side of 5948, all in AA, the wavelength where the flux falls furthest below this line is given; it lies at 5952.0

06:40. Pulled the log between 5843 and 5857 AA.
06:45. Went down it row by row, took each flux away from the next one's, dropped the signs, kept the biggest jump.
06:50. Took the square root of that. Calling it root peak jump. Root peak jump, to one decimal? 3.0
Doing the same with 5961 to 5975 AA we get 1.4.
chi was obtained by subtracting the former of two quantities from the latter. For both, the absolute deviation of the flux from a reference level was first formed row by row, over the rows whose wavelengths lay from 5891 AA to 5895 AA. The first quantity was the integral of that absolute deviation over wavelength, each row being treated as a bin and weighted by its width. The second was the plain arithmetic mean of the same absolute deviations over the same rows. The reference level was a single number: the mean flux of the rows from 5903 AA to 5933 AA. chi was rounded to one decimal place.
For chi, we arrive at -15.4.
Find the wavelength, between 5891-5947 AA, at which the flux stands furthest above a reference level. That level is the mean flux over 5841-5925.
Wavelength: 5910.0 AA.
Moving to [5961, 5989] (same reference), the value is 5968.0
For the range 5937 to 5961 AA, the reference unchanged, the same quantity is 5938.0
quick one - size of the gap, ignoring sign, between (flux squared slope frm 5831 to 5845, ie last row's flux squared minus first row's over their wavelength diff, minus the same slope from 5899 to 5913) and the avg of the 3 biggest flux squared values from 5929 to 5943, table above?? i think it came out 382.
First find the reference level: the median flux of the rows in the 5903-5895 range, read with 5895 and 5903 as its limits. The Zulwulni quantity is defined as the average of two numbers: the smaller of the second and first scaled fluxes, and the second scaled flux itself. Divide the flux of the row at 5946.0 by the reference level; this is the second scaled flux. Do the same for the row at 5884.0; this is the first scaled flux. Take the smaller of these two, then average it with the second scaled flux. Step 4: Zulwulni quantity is 0.96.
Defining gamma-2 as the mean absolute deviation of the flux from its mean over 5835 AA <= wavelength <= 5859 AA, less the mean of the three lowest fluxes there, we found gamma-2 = -15.8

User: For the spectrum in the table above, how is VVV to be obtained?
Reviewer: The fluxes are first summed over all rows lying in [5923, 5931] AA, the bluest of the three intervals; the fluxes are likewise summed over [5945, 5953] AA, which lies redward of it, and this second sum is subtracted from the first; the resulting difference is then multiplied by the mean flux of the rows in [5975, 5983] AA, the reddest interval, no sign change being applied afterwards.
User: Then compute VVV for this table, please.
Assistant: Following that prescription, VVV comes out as 74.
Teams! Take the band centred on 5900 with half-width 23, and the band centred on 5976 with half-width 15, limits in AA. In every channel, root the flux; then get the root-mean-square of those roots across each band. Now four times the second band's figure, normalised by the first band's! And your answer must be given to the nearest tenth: 4.2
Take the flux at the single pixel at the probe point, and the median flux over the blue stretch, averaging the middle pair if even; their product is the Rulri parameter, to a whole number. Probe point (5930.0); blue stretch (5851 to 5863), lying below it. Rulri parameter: 347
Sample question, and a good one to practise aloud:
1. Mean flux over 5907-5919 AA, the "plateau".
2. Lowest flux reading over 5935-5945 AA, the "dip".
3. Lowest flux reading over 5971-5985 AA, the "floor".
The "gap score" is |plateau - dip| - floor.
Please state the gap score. -17.0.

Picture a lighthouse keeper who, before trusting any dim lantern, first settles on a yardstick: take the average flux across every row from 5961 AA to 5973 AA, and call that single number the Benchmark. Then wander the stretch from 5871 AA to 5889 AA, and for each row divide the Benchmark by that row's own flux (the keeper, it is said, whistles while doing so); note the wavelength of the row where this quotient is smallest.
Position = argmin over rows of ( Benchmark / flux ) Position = 5874.0 AA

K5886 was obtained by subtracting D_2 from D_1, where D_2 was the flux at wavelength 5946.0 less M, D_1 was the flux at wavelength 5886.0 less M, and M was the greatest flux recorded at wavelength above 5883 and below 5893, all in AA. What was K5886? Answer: -4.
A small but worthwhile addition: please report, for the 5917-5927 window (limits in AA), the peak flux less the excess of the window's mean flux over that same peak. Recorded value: 21.4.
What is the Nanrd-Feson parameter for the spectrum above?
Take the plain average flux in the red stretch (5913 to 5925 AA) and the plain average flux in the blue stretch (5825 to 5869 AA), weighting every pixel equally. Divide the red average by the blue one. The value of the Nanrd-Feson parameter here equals 0.93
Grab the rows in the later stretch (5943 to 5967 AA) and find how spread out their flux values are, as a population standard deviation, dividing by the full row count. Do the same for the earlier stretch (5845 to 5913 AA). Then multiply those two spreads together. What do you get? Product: 2.3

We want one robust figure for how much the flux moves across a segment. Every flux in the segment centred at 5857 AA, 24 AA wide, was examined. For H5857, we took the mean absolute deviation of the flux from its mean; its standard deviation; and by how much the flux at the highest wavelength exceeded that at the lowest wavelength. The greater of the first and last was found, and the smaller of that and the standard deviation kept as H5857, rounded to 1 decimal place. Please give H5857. 3.4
